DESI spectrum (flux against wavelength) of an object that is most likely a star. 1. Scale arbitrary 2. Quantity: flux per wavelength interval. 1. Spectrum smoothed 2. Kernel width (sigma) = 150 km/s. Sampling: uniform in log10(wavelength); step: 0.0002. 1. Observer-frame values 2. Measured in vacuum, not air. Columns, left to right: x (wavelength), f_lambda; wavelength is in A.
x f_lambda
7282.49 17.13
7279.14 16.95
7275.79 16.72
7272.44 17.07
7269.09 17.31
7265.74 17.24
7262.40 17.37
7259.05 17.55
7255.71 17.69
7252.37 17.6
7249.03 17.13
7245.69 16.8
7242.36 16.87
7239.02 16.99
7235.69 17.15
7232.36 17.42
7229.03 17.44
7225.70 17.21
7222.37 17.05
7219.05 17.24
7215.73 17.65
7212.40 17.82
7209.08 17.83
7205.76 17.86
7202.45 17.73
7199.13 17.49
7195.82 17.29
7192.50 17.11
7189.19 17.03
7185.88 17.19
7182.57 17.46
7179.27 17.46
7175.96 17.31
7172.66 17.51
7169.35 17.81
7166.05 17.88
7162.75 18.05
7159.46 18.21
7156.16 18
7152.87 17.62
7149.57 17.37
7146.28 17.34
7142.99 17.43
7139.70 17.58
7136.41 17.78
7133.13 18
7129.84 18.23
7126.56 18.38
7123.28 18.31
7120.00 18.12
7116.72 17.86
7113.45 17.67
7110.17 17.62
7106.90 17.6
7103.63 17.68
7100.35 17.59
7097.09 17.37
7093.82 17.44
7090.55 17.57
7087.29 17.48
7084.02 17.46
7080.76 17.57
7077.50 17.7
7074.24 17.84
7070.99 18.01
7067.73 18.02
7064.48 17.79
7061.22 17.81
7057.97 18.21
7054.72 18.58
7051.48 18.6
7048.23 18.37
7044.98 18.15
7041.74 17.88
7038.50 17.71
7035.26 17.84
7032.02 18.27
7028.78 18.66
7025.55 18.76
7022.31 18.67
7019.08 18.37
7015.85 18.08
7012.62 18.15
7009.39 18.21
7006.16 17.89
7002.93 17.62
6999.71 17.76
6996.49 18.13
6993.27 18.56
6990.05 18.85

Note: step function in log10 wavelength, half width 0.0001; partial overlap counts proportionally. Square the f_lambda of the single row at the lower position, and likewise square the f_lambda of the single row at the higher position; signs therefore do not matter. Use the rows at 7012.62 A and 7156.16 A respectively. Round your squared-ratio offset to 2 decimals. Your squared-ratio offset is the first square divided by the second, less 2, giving -0.98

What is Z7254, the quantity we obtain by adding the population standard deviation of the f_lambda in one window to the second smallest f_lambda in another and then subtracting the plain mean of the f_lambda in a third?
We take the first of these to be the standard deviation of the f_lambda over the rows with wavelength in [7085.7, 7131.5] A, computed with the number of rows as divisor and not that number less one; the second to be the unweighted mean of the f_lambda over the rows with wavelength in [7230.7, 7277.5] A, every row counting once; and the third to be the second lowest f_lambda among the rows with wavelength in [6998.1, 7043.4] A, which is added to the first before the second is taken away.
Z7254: 0.83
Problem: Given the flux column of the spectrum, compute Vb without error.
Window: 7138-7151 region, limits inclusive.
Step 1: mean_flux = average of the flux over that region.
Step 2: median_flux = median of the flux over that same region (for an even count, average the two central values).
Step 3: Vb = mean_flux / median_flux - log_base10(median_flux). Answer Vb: -0.239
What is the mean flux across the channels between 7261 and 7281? 17.1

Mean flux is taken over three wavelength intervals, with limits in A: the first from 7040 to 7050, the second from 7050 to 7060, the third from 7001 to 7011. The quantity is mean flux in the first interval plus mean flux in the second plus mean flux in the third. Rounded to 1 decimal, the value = 54.5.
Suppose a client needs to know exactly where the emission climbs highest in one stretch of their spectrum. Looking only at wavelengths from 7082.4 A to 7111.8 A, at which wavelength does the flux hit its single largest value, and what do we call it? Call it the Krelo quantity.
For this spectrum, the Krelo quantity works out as 7103.63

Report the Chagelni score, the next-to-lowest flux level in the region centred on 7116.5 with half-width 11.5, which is 17.62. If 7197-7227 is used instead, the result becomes 17.21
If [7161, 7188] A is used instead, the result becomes 17.31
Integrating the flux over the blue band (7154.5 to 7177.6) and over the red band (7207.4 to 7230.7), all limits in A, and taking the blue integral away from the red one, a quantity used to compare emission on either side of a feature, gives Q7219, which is -5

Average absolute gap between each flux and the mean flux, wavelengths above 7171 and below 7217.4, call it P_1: 0.22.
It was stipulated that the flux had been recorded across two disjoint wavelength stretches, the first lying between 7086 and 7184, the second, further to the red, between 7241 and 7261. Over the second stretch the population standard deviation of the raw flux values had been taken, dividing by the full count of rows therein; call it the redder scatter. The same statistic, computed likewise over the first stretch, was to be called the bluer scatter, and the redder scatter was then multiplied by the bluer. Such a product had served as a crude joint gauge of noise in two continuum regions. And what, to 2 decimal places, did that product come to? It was 0.11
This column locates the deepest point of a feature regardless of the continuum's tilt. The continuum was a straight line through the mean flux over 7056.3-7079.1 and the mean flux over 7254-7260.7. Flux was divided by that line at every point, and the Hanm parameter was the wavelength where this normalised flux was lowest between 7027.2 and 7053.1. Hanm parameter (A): 7038.50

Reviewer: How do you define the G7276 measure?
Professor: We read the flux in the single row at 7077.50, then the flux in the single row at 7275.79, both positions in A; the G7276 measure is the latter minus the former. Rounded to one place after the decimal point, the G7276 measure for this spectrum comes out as -1.0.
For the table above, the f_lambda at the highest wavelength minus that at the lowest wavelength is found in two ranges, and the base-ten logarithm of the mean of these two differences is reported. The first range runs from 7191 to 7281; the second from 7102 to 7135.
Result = -1.1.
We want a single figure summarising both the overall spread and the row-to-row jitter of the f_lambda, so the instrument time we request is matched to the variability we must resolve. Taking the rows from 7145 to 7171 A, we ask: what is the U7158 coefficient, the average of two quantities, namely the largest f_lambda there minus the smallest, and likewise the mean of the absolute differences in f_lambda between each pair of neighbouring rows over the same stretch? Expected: 0.53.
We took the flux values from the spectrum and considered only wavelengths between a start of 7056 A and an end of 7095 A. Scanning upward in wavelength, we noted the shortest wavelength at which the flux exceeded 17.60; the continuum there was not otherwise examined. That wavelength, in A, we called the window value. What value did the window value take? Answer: 7057.97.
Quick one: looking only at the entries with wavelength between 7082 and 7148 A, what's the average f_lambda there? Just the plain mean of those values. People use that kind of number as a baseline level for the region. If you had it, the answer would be 17.7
